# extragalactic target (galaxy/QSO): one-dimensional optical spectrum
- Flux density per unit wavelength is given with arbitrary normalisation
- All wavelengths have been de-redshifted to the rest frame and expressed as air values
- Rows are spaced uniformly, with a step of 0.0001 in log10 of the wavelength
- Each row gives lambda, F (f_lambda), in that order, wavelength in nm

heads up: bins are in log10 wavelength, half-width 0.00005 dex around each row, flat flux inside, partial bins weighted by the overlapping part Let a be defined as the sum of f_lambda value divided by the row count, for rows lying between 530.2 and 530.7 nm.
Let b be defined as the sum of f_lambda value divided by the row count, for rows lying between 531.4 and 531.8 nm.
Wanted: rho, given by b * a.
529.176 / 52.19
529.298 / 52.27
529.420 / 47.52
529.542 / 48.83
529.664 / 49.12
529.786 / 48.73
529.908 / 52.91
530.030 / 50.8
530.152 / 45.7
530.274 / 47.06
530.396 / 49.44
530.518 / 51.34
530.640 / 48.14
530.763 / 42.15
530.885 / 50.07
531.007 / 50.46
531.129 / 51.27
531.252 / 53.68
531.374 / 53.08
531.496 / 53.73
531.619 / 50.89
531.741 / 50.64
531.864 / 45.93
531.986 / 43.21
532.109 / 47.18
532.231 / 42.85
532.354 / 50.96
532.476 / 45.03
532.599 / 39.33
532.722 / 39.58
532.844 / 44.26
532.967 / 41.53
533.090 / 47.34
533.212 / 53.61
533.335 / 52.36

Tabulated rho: 2536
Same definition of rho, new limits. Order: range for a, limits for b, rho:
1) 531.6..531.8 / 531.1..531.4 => 2674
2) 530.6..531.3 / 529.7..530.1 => 2505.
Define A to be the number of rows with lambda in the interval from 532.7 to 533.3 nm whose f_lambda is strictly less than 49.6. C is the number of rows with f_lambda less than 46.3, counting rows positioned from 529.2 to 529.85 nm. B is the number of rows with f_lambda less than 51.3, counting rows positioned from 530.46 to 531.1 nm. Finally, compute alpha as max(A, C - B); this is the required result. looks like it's 4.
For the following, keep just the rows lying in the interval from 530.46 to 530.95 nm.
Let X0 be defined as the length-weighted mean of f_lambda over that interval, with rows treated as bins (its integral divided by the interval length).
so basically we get 47.9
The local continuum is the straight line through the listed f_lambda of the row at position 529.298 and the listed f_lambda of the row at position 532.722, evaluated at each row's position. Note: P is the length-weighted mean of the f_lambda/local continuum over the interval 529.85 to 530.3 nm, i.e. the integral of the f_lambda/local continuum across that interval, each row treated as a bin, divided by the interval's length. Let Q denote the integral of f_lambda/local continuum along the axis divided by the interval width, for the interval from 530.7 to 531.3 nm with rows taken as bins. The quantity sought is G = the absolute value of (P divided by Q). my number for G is 0.93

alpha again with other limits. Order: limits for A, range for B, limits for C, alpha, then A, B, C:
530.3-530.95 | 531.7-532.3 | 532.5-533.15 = 3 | 3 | 5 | 4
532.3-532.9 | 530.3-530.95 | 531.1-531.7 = 4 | 4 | 4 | 0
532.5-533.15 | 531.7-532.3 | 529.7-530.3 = 5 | 5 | 5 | 1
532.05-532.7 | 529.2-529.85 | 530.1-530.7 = 4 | 4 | 4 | 1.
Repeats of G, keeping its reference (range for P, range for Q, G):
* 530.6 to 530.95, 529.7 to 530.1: 0.99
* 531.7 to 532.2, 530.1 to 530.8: 1.10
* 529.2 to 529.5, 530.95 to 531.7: 0.82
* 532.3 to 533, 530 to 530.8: 1.10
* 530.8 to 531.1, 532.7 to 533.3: 0.90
